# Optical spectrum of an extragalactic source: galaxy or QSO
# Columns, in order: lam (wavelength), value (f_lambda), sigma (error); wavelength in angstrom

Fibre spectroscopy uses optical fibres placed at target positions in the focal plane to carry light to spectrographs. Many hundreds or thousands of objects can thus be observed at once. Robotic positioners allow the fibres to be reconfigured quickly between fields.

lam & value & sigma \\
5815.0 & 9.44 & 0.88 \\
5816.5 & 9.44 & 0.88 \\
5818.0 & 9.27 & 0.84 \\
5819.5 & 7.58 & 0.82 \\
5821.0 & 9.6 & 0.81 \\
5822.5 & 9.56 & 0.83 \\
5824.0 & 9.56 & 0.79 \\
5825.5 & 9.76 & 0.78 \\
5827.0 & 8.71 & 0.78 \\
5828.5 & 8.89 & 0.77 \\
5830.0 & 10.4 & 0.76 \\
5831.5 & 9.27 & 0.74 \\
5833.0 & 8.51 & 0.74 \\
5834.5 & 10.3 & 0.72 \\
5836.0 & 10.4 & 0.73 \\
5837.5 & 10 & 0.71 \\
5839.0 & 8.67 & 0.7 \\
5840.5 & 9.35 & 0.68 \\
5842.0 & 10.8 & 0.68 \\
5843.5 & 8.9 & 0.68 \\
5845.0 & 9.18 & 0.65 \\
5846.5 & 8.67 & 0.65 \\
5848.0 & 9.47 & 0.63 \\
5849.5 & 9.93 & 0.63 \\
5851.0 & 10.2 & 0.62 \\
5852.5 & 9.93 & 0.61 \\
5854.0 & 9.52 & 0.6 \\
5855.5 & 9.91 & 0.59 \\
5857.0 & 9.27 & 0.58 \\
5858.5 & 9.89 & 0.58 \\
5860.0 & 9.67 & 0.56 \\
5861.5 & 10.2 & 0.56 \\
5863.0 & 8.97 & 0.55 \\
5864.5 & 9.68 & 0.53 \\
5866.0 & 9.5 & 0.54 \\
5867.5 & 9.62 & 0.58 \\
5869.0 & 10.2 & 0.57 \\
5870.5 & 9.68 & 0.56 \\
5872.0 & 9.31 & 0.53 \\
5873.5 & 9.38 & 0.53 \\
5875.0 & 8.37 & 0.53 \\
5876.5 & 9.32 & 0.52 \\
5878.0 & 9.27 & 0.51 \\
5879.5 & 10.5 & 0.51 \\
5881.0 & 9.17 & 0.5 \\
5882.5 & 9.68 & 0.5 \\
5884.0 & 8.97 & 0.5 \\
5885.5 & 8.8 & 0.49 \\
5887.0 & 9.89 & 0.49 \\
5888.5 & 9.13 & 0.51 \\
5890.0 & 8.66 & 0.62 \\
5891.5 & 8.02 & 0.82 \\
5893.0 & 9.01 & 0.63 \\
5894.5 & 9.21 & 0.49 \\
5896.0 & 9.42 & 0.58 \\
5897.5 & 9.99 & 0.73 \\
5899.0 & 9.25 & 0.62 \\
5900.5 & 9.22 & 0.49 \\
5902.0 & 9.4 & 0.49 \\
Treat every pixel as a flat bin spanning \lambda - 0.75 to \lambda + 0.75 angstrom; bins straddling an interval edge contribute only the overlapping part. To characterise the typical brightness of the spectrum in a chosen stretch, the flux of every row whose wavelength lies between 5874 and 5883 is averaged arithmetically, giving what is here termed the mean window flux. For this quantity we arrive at 9.4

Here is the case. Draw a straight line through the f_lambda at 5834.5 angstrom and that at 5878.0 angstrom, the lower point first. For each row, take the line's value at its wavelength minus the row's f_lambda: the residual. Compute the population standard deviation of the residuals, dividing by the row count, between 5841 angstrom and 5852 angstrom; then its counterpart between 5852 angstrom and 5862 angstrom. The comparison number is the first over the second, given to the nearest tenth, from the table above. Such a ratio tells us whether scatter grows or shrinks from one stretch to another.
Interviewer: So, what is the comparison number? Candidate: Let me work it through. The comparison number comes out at 2.3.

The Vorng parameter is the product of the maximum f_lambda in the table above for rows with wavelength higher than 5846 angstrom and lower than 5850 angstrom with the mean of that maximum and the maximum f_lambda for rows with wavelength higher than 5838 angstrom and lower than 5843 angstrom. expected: 103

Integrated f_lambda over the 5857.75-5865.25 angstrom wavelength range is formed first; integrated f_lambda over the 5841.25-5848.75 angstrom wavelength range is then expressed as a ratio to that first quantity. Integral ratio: 0.97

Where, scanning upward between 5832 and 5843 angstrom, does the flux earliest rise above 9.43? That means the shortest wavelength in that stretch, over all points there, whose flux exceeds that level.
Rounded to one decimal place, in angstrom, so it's 5834.5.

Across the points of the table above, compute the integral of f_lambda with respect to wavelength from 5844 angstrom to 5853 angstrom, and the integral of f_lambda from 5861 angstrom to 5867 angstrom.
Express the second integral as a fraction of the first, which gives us 0.7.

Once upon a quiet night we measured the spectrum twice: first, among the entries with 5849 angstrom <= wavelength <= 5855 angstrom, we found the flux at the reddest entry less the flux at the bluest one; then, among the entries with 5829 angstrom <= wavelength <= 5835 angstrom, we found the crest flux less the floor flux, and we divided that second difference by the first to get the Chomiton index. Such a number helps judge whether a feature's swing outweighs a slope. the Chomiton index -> -4.6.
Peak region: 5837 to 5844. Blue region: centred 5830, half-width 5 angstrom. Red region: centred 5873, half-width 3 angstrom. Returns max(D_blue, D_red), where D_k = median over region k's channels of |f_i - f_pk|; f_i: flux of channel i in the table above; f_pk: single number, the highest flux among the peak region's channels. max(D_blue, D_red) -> 1.53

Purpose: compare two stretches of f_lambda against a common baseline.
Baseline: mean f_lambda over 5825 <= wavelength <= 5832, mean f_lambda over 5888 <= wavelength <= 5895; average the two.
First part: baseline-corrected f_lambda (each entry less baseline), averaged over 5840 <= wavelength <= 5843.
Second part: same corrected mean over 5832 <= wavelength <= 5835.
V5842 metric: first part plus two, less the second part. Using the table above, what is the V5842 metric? 2.7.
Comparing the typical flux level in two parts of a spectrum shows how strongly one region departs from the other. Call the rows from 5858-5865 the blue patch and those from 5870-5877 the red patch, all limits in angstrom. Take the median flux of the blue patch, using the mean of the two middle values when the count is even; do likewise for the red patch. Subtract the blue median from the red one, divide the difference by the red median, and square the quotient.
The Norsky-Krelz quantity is 0.0015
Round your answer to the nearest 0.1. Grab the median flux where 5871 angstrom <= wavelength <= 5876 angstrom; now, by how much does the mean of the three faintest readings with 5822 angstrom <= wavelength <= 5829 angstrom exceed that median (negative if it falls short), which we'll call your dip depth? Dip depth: -0.3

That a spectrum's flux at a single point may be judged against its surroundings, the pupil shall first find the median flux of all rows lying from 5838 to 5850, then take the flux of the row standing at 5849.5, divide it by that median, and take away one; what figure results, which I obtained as 0.07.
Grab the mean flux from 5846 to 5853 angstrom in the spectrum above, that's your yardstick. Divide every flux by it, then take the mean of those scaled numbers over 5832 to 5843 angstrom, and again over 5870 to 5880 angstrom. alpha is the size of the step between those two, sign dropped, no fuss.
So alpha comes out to 0.033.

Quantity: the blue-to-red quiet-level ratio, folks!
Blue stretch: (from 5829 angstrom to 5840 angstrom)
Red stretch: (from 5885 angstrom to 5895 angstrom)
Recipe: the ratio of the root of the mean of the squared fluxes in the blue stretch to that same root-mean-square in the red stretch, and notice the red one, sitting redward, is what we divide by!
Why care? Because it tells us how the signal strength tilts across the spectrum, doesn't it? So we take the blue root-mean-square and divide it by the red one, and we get 1.08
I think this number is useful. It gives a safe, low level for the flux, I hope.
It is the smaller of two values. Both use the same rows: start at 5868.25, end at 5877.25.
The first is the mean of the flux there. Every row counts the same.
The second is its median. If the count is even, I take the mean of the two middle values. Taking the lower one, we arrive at 9.35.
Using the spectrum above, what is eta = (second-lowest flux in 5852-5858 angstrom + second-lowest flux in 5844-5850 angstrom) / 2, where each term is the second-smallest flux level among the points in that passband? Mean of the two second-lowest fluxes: 9.35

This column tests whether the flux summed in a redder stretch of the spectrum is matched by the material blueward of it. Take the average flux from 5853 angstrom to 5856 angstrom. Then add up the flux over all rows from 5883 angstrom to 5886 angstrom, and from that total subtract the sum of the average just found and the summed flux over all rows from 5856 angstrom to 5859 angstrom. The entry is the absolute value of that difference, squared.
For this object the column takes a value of 123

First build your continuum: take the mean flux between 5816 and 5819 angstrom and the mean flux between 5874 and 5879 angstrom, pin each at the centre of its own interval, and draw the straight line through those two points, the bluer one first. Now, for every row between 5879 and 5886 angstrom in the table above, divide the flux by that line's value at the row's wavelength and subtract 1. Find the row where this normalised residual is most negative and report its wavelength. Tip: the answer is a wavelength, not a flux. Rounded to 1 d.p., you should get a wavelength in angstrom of 5885.5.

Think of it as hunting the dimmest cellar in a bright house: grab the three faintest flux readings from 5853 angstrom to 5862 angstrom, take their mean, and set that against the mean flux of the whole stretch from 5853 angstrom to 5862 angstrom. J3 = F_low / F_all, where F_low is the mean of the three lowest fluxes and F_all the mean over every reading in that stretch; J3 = 0.974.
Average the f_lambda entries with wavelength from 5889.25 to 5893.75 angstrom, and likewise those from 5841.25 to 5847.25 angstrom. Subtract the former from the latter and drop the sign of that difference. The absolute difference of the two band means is 0.8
